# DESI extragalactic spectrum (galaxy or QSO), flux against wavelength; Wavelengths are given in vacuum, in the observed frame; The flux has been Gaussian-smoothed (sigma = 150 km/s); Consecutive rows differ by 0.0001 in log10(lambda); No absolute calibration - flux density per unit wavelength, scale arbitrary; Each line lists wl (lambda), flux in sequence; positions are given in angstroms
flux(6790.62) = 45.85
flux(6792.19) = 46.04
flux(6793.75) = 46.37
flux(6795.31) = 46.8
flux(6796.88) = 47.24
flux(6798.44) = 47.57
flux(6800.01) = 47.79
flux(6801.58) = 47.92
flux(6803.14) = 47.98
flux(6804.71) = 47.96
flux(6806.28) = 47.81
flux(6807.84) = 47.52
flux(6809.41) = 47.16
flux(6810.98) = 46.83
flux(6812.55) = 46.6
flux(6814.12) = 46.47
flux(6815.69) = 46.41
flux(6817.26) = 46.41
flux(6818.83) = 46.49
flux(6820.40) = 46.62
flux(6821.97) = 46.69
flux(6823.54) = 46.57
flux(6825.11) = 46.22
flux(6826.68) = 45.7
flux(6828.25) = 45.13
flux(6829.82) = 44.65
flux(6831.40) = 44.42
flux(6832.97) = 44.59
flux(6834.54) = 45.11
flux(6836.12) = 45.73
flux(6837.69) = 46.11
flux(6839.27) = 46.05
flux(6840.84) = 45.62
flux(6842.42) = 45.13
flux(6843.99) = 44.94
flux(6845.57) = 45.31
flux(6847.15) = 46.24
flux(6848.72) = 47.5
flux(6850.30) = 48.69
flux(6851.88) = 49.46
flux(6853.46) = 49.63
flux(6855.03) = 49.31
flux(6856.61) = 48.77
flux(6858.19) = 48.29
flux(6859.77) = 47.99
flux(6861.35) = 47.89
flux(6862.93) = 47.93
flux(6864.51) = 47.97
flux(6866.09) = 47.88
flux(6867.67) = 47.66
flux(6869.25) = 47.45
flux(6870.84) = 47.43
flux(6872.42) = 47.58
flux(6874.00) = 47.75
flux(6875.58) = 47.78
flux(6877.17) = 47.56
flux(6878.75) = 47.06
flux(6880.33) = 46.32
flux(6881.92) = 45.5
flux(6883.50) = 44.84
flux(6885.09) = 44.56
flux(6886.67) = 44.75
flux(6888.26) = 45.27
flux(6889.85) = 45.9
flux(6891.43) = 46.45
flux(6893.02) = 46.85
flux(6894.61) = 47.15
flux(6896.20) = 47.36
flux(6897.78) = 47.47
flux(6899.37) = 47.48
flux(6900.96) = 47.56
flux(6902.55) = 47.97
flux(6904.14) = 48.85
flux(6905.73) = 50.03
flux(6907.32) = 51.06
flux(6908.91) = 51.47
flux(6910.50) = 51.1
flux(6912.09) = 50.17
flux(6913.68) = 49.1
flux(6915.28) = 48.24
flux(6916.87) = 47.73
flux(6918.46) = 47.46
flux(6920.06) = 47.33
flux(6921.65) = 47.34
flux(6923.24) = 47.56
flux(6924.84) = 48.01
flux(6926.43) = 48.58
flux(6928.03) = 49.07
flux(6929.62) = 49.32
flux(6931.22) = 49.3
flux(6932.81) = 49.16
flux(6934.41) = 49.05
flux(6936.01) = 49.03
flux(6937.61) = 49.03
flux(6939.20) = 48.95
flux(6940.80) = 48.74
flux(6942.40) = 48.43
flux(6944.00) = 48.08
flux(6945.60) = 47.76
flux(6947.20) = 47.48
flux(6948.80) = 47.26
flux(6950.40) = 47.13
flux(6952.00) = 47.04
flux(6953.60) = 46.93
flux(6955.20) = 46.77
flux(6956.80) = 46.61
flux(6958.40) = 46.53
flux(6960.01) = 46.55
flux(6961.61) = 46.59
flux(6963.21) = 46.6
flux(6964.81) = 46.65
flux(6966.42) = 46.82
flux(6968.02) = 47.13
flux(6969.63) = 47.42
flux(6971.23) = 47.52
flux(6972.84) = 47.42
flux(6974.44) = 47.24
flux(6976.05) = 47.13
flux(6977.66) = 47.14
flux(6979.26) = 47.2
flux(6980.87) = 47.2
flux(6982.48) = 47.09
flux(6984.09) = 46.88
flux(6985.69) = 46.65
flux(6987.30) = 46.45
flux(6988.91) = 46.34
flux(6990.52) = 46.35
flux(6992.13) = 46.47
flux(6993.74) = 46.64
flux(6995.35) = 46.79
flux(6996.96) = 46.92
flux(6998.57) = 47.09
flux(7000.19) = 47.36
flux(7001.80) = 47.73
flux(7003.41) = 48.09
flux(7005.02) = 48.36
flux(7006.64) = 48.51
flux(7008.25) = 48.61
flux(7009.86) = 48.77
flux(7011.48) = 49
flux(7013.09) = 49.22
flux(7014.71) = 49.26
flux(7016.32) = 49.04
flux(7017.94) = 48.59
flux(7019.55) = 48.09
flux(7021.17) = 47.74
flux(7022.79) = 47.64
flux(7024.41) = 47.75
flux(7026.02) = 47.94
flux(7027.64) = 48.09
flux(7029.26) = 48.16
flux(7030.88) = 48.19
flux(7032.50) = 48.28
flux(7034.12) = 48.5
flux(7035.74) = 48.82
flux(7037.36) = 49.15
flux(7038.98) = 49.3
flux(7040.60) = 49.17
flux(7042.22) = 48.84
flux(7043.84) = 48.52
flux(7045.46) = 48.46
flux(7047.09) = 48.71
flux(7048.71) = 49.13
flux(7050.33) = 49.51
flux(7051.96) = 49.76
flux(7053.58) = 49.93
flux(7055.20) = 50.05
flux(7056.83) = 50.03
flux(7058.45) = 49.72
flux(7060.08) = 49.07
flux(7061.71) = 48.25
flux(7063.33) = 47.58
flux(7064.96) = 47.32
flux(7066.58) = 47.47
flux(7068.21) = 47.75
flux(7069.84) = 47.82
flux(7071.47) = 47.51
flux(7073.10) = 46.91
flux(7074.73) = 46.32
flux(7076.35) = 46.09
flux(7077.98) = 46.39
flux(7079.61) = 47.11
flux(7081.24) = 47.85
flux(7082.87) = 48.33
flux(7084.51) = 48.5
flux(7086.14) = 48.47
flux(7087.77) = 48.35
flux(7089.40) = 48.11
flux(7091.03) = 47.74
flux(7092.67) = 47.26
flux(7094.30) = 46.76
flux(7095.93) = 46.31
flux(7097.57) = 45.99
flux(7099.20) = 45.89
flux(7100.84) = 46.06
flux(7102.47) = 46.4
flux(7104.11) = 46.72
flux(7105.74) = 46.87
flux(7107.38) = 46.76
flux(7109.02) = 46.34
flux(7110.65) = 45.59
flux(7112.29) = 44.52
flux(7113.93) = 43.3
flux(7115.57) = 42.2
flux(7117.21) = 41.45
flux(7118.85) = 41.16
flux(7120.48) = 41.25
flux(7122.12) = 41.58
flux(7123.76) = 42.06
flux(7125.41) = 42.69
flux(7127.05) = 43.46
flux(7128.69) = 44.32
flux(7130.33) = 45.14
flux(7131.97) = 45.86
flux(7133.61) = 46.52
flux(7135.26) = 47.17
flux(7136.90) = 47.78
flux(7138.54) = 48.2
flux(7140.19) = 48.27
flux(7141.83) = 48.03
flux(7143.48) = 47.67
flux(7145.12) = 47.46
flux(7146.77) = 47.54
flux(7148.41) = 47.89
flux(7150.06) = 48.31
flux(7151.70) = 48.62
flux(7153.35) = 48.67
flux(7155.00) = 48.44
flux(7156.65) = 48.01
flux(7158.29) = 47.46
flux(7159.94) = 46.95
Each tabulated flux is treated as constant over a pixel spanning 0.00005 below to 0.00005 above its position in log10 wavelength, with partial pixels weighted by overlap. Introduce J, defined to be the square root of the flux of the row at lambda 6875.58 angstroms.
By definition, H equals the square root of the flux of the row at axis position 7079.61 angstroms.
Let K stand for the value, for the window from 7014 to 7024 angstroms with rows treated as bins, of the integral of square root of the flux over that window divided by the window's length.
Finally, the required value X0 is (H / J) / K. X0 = 0.143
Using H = 6.86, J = 6.91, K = 6.95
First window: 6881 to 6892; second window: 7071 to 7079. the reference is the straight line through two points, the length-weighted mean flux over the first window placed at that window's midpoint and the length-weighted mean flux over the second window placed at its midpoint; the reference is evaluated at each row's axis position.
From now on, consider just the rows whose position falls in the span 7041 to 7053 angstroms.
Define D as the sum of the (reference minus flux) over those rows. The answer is -18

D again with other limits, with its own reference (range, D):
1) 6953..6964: -6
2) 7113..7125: 36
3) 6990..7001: -5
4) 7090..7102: 2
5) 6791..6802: -17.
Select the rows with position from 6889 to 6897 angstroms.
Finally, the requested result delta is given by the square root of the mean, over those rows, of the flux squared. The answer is 46.7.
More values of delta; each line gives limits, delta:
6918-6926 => 47.5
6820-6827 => 46.4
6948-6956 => 47.0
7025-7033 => 48.1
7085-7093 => 48.0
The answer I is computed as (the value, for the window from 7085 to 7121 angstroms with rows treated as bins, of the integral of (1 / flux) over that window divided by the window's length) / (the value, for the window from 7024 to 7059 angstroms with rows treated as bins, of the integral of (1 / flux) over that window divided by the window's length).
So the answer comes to 1.074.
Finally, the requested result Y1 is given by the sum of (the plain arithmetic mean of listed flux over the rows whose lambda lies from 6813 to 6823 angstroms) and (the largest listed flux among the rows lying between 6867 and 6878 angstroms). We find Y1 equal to 94.3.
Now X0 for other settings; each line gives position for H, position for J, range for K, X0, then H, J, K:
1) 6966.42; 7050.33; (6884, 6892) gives 0.144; 6.84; 7.04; 6.73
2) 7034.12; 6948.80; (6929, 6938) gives 0.145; 6.96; 6.87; 7.00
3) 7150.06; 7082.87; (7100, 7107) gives 0.147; 6.95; 6.95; 6.82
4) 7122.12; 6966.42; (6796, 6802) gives 0.137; 6.45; 6.84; 6.89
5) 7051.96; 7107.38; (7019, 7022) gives 0.149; 7.05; 6.84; 6.91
